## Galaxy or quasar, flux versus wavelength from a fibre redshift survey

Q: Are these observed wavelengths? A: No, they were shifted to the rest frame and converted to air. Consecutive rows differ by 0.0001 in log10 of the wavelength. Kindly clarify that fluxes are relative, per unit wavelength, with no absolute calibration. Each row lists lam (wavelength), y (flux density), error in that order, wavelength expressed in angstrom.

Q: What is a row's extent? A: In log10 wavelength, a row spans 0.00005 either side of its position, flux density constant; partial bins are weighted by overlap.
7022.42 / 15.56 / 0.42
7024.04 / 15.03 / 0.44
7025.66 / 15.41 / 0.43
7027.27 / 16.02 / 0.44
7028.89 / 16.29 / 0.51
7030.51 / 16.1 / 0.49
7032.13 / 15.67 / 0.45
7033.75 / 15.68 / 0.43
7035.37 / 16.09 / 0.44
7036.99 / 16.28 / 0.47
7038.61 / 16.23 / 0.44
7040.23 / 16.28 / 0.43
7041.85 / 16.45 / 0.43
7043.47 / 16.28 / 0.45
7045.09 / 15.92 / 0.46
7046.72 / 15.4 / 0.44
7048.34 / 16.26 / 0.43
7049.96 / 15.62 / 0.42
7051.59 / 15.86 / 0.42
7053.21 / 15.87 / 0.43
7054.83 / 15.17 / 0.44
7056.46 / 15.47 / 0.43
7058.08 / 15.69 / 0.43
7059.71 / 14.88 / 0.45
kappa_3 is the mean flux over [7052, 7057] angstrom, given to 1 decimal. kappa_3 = 15.5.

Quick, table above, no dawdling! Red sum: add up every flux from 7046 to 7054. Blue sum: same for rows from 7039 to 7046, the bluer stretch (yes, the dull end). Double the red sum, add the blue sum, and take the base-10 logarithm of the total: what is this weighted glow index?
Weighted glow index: 2.35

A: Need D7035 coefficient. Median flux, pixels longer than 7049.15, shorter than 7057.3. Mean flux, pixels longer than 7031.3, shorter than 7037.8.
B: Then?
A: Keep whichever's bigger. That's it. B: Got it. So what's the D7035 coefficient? 15.9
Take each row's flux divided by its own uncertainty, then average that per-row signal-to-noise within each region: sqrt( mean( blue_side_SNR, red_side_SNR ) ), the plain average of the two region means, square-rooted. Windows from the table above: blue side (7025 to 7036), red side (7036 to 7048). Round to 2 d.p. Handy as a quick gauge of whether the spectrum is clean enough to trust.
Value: 5.97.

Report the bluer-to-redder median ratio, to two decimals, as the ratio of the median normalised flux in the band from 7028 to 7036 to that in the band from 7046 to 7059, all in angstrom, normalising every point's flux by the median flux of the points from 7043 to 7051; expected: 1.03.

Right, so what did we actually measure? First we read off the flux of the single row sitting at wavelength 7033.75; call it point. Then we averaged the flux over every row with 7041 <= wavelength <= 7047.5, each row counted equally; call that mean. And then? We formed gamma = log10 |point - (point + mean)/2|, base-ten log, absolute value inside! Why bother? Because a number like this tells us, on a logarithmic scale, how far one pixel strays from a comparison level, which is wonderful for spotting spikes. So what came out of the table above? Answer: -0.78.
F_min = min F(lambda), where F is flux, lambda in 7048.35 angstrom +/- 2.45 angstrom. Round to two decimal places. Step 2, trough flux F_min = 15.40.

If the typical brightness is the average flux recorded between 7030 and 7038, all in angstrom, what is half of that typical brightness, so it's 7.98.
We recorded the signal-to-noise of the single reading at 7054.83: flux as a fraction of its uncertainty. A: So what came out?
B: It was 34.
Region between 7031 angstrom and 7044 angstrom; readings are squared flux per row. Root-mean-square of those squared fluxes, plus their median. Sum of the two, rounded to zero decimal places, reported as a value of 524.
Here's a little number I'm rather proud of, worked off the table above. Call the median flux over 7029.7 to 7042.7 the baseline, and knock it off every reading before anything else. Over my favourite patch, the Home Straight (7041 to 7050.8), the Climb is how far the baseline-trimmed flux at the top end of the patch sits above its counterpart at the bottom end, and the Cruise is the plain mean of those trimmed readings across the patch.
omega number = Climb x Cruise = 0.1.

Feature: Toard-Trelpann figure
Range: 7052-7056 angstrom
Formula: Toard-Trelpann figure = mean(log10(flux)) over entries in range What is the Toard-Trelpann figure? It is 1.19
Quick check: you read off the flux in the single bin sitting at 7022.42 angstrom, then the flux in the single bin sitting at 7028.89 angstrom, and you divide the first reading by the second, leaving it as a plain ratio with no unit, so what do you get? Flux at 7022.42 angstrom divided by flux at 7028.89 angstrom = 0.955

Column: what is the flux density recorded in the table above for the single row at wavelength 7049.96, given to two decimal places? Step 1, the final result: 15.62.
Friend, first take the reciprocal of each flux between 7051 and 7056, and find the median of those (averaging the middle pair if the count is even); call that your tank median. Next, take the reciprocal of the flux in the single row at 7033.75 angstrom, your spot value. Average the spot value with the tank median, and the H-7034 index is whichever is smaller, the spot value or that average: 0.0634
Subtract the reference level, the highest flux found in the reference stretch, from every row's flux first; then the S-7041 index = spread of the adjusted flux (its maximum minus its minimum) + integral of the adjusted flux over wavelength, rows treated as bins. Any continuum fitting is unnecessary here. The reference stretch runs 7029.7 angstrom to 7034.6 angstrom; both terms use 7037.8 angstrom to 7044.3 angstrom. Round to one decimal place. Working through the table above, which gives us 1.6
